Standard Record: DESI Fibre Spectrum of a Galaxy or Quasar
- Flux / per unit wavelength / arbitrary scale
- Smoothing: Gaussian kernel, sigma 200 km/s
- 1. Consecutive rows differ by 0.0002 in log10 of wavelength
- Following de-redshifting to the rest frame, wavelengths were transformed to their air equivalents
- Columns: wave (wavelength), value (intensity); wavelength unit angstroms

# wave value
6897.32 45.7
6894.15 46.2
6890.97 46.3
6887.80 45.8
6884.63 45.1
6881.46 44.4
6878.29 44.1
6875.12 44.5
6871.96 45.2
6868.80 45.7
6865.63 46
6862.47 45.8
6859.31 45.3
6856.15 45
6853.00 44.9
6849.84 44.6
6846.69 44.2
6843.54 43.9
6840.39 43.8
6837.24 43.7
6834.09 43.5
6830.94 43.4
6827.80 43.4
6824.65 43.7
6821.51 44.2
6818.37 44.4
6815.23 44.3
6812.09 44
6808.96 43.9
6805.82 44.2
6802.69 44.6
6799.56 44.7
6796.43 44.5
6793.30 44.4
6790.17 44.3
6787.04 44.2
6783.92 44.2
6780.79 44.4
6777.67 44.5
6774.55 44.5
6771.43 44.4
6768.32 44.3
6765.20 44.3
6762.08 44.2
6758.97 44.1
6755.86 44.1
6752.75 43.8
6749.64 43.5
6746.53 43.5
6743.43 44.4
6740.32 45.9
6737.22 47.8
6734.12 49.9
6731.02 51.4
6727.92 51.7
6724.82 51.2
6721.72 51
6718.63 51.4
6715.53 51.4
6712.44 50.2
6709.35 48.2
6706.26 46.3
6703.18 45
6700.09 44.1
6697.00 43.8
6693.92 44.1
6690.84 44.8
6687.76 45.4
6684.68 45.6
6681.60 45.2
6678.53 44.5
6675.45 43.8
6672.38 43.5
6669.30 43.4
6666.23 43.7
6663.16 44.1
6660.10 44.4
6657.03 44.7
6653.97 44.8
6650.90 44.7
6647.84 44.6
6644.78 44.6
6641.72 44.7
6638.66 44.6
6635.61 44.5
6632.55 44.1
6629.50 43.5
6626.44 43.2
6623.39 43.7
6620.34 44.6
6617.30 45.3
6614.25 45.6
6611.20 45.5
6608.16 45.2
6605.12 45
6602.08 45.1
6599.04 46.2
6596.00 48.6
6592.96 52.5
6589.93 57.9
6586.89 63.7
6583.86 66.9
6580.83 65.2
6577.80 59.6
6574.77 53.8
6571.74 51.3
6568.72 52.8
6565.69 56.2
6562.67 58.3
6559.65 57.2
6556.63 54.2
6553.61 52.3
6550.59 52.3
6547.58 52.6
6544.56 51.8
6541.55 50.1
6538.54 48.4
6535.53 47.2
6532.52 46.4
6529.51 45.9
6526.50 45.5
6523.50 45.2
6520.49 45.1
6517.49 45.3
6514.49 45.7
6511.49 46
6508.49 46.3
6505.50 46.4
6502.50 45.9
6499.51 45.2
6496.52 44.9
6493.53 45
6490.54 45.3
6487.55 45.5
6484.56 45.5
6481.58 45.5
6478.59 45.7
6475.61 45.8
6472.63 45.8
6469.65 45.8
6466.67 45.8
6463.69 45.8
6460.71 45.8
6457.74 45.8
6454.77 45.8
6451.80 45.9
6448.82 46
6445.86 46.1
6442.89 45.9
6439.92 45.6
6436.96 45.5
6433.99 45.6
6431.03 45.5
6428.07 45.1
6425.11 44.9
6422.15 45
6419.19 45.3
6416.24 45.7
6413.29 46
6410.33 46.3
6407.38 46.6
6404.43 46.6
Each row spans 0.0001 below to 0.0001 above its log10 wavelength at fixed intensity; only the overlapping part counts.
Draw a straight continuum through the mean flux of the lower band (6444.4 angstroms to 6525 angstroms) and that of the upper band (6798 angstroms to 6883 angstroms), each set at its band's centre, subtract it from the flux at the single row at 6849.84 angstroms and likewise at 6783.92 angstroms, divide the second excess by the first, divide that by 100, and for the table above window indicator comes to -0.020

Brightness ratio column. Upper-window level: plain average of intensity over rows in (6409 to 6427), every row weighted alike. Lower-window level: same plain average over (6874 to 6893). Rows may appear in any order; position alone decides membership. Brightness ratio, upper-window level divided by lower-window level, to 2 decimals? 1.01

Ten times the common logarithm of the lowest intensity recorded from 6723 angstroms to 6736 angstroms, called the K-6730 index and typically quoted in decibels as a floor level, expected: 17.0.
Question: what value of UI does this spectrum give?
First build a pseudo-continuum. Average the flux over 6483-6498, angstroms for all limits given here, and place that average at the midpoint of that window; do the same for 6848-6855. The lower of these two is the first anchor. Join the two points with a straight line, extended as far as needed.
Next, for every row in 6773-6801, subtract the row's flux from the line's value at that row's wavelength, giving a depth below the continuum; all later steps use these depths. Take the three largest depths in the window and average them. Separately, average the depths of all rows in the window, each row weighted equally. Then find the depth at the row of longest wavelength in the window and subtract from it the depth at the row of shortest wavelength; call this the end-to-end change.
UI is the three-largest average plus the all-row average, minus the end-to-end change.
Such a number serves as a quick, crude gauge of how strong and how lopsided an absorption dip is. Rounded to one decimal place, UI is 1.3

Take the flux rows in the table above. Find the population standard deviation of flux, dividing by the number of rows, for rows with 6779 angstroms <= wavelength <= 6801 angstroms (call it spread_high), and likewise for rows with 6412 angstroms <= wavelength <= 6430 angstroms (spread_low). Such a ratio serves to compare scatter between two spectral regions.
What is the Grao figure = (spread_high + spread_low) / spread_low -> 1.4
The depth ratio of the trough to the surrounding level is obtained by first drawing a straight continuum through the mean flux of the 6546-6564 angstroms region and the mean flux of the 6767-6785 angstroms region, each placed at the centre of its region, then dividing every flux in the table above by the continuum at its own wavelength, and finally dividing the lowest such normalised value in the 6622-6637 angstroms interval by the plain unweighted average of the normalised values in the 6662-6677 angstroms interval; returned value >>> 0.95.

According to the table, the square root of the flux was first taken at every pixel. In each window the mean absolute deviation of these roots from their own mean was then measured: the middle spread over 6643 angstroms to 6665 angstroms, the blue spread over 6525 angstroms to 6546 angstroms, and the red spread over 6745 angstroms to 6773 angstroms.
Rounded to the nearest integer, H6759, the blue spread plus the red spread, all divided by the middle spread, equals 12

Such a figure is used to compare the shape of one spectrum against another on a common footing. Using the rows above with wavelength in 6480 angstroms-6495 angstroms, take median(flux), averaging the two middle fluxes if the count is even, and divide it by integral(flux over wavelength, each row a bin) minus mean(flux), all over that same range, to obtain 0.072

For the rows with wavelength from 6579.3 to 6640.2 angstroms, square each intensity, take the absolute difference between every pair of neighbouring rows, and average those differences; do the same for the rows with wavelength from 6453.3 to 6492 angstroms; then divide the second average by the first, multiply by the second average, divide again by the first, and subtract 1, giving -1.0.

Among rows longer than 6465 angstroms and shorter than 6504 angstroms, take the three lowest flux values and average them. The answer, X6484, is 45.0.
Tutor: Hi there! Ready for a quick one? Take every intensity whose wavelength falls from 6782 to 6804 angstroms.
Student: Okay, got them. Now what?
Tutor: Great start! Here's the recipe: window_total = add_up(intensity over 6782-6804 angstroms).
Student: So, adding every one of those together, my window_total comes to 311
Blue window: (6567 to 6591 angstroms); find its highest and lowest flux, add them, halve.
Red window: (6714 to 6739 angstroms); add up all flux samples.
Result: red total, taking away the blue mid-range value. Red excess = 347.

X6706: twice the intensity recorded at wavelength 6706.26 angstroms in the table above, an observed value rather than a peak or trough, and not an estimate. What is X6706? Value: 93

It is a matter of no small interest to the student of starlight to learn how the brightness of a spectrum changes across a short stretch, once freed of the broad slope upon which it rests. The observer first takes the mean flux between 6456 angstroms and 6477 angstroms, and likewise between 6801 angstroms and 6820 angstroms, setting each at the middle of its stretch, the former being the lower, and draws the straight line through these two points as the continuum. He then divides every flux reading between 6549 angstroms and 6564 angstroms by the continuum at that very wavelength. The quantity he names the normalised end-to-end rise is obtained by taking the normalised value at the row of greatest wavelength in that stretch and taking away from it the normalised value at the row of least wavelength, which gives 0.13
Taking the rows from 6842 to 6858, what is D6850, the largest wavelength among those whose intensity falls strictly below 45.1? 6856.15 angstroms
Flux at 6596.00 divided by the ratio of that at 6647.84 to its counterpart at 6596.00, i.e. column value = 53.0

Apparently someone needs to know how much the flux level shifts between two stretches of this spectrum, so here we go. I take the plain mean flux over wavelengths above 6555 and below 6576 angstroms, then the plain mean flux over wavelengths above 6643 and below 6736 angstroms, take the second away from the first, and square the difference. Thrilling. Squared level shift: 71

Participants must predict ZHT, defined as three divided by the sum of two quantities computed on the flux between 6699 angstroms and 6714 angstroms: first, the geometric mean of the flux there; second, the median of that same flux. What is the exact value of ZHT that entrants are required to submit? 0.0323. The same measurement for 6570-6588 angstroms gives 0.0247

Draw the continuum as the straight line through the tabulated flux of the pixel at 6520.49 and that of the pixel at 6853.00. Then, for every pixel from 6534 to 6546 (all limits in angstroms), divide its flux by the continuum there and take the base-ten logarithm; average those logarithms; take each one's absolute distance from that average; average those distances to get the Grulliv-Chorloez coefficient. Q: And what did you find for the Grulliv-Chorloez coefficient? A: 0.014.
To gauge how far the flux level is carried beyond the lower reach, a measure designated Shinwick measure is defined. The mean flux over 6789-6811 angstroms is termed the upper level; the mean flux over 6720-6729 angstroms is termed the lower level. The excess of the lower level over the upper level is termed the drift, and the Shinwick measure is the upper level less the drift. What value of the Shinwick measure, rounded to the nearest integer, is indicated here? 37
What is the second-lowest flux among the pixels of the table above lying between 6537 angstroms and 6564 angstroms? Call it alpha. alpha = 50.1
